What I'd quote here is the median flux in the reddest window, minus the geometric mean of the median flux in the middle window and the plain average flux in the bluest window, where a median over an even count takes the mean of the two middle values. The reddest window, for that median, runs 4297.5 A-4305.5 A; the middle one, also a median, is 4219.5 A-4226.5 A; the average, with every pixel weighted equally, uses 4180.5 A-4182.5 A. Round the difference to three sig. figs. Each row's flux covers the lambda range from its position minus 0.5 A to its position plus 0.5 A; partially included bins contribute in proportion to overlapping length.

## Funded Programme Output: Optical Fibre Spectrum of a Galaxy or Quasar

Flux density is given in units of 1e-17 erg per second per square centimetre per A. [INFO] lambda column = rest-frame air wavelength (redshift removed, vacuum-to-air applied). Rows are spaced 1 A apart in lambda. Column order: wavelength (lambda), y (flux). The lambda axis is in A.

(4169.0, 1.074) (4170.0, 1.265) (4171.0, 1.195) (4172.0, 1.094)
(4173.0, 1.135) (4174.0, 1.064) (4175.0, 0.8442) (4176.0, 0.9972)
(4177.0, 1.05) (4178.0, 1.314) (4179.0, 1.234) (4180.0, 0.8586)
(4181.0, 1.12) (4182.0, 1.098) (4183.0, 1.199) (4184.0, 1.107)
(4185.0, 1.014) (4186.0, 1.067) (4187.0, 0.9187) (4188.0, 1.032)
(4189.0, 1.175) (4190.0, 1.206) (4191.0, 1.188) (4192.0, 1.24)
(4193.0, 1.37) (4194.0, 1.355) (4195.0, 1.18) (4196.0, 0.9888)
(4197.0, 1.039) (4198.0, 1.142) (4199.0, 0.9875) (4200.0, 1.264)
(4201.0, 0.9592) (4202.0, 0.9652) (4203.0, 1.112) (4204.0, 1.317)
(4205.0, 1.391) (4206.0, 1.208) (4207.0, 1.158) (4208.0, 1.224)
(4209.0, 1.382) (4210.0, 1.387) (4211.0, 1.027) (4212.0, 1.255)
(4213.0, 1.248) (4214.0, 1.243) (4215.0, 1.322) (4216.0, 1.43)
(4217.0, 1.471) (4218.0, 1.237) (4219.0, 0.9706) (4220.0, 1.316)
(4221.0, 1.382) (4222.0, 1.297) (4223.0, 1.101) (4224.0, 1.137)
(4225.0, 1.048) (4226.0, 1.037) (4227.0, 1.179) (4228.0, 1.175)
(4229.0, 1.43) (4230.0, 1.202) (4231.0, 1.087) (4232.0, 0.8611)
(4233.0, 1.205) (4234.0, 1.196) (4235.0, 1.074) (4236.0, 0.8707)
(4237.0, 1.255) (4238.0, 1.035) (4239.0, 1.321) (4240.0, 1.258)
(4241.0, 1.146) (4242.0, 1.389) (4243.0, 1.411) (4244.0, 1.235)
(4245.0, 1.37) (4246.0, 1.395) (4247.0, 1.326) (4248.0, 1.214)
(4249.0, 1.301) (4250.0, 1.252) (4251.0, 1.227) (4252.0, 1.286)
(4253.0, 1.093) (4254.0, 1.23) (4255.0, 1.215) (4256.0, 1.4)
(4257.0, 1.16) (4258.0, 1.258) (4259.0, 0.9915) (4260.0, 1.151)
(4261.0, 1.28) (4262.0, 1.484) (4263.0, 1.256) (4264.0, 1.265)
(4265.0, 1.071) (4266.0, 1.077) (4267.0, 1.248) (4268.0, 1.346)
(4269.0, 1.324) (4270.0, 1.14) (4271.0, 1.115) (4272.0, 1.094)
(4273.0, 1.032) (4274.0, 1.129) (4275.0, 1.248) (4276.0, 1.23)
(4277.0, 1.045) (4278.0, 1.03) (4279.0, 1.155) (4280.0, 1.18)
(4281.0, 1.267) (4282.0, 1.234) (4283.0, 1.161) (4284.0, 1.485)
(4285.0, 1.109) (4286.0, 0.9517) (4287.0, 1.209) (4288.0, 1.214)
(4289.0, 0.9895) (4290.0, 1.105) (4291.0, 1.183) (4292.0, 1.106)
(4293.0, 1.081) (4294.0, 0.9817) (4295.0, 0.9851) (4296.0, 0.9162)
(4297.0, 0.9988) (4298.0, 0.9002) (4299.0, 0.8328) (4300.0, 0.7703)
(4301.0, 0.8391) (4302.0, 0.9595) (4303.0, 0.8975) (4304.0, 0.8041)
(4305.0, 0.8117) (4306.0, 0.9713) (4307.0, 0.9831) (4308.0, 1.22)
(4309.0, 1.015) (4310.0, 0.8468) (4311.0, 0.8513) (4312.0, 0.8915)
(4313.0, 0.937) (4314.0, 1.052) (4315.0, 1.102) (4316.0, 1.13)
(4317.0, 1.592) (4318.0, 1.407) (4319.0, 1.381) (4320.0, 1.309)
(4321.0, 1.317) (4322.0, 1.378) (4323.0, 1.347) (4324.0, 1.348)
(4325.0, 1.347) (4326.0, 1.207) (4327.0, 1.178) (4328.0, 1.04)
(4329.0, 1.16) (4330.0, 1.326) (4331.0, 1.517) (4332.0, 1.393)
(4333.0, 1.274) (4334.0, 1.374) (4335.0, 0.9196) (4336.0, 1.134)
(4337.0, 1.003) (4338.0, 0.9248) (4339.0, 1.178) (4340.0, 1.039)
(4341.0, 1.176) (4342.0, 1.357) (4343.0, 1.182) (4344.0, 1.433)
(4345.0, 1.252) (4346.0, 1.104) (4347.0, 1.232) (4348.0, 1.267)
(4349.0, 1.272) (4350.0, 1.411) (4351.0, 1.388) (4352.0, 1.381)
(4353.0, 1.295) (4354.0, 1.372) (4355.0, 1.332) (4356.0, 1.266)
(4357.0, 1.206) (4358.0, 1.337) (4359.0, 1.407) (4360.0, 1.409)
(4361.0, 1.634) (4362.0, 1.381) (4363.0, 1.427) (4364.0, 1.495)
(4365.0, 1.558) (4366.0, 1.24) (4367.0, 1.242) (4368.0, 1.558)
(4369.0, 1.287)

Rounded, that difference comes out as -0.287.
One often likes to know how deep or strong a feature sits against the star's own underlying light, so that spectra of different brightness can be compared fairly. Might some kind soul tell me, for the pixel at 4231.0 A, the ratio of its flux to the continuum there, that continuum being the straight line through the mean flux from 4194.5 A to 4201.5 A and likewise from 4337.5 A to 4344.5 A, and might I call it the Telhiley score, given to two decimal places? 0.98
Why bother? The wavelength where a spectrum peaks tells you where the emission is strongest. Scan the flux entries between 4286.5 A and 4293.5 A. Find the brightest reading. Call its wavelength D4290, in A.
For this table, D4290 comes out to 4288.0 A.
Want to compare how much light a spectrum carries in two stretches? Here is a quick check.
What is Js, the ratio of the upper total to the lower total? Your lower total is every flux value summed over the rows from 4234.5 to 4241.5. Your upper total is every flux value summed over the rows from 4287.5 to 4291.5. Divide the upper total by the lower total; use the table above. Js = 0.564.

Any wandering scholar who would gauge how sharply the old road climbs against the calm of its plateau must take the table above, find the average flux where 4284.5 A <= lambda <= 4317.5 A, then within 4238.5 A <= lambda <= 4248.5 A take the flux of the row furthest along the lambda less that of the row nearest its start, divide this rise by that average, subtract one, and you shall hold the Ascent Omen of -1.11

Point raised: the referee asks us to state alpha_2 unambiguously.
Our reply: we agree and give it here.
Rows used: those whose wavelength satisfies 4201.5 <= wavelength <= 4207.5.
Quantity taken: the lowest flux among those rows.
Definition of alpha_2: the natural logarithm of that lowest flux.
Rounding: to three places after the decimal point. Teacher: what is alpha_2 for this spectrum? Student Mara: -0.035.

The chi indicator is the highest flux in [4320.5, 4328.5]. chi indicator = 1.378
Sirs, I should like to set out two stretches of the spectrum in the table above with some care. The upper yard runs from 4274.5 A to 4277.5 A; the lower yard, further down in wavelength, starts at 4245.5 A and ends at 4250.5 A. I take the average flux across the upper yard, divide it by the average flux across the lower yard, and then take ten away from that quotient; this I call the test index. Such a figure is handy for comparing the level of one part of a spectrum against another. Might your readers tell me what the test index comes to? -9.09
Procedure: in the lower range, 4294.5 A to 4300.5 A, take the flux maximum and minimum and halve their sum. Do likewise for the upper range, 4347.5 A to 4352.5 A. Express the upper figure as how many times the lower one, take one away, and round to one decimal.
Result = 0.5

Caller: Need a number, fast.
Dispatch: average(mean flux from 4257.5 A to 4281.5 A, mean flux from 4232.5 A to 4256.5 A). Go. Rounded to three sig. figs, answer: 1.21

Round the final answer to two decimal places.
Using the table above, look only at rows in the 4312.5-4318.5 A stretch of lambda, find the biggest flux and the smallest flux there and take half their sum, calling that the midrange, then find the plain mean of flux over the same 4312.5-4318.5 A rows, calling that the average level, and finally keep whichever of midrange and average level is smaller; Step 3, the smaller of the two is 1.20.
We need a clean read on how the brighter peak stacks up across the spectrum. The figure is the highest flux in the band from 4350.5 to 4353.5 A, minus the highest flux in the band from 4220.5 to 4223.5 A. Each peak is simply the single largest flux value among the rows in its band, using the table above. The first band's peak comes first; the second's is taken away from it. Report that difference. 0.01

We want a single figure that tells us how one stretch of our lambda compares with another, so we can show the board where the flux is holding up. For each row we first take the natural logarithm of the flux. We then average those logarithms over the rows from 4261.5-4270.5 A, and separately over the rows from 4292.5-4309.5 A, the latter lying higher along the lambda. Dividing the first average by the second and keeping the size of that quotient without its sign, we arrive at 3.1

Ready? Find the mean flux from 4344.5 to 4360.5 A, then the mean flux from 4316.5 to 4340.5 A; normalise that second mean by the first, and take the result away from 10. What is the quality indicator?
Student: 9.04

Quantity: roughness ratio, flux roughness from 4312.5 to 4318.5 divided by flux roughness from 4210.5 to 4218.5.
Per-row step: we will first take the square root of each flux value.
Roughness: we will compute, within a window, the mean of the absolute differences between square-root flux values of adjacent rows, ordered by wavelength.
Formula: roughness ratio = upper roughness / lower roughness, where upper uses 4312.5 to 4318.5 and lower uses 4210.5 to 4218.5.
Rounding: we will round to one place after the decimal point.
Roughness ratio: 1.7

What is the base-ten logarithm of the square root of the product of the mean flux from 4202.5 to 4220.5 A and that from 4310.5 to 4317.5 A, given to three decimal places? 0.067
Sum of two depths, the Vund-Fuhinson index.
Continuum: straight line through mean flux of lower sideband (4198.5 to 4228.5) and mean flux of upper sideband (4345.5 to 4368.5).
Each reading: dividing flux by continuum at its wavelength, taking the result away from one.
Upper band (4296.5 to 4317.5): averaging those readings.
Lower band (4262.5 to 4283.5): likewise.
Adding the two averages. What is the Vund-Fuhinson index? 0.33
